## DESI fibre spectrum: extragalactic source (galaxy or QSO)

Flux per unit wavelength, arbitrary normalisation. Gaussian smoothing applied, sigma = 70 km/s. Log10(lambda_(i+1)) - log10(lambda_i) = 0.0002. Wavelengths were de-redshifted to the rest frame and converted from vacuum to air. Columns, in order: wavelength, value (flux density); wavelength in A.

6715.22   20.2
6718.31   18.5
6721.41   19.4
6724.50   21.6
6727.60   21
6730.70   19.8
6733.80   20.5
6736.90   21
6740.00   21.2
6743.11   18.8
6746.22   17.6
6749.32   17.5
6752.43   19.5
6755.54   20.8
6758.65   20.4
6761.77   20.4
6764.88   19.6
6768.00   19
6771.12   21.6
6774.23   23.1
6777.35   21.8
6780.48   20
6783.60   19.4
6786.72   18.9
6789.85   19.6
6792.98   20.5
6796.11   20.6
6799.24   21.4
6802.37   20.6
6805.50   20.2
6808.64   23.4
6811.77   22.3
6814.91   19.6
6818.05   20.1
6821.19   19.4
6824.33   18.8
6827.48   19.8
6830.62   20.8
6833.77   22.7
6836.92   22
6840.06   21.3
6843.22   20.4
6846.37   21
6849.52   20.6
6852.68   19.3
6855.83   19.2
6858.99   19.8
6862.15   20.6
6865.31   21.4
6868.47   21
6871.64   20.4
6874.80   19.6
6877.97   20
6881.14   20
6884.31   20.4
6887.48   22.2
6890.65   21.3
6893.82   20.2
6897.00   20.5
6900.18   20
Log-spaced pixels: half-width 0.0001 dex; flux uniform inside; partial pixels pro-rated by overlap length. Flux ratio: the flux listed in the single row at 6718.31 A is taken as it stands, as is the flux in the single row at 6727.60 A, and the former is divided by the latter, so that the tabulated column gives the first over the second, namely 0.88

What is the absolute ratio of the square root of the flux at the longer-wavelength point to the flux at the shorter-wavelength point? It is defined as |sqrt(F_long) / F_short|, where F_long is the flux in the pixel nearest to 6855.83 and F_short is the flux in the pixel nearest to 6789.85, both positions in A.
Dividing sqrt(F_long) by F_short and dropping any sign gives 0.224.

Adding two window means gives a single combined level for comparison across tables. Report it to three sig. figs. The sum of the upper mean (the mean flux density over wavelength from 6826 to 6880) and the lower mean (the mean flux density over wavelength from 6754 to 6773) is 40.9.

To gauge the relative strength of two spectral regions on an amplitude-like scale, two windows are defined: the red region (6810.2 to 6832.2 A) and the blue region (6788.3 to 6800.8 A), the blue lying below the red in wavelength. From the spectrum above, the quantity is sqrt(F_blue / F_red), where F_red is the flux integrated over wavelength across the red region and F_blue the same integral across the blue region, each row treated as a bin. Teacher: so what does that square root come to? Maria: 0.8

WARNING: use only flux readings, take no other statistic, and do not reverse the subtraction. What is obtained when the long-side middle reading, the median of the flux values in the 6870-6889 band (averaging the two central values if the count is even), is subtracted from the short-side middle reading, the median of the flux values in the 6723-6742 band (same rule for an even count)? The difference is 0.8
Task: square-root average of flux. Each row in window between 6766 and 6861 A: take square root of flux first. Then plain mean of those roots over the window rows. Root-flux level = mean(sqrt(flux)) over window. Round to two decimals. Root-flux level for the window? 4.53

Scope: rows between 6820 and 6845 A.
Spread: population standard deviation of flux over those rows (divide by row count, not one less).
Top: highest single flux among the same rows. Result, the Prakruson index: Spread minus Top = -21.5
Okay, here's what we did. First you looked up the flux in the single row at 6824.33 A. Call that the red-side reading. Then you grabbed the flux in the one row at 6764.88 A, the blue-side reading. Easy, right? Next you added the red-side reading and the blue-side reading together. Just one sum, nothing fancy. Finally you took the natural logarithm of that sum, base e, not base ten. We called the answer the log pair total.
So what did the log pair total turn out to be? 3.65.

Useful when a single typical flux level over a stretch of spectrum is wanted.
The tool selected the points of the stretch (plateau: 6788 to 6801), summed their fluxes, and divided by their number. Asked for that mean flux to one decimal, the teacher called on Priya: 20.5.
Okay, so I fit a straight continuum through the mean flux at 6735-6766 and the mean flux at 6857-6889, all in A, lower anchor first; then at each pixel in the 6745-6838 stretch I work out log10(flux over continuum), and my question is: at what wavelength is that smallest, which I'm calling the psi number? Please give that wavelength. 6749.32 A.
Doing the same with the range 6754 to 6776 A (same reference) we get 6768.00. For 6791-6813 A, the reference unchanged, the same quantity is 6805.50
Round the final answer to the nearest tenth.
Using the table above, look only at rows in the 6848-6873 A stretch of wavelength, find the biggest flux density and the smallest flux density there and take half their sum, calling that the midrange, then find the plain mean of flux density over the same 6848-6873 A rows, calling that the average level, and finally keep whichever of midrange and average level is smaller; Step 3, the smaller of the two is 20.3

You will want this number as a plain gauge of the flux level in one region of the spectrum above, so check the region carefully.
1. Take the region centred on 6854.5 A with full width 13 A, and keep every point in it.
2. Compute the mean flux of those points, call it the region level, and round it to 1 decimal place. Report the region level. 19.7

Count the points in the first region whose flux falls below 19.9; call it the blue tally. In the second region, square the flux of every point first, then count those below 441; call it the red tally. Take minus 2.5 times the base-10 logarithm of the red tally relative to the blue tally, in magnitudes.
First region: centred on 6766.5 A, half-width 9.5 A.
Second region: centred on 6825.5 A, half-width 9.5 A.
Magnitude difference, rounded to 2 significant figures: -0.99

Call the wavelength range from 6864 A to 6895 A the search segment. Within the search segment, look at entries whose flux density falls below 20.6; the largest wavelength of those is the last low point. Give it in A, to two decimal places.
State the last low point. 6893.82 A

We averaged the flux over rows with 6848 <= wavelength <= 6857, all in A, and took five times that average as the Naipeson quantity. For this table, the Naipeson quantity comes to 99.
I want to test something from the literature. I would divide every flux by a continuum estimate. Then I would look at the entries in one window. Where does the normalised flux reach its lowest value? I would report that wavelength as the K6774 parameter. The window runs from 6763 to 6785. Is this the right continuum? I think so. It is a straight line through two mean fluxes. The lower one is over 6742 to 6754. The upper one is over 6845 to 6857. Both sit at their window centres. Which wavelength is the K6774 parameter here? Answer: 6768.00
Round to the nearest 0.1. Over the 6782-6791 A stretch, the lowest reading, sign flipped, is -18.9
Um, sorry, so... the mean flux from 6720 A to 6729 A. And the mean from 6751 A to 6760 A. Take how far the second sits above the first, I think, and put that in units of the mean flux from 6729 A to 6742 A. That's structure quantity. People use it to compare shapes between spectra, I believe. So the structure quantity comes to -0.02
